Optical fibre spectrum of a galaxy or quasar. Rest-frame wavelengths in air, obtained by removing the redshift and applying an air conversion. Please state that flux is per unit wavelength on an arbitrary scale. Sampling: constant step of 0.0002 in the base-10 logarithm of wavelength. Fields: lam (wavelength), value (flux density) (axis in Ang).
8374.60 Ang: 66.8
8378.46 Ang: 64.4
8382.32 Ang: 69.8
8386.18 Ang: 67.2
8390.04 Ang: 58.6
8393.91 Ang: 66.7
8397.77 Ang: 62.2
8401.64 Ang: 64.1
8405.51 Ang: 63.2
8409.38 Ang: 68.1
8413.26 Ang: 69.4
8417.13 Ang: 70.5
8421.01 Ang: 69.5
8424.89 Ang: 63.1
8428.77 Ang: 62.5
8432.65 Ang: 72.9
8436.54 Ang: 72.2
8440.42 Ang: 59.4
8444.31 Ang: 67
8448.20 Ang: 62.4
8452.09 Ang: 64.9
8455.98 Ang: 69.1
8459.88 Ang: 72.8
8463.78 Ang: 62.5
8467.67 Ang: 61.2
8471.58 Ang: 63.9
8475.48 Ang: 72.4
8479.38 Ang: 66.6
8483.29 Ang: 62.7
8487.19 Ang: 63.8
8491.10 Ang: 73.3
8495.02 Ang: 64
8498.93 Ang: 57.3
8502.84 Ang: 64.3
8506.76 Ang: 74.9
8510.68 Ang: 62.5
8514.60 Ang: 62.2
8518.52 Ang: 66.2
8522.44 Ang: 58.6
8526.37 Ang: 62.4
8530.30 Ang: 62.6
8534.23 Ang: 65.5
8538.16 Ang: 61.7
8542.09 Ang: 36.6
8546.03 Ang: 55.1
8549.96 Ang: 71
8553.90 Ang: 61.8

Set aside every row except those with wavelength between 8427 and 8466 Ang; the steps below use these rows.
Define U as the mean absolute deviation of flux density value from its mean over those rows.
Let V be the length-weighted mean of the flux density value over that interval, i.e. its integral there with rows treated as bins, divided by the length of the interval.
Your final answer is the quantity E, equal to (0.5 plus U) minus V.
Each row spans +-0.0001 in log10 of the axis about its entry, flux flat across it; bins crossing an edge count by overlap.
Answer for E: -61.83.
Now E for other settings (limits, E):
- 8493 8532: -59.93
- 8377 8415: -61.99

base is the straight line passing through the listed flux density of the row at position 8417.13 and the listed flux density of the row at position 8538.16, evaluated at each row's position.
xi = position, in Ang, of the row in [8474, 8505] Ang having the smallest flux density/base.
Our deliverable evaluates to 8498.93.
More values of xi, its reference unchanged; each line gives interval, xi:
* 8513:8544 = 8542.09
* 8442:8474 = 8448.20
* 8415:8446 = 8440.42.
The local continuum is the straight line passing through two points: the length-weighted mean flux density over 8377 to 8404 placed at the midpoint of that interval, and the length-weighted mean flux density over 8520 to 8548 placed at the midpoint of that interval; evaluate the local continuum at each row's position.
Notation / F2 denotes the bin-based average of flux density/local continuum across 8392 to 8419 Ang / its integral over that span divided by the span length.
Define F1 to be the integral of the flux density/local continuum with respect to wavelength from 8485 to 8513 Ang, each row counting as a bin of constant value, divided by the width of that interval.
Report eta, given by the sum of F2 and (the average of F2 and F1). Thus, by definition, 2.11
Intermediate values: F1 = 1.11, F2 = 1.04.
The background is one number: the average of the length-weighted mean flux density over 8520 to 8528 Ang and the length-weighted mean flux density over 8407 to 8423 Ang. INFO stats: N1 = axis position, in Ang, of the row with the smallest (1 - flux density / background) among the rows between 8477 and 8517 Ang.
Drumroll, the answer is 8506.76 Ang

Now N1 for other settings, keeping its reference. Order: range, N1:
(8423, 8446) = 8432.65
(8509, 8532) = 8518.52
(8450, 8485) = 8459.88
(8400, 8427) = 8417.13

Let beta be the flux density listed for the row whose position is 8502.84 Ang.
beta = 64.3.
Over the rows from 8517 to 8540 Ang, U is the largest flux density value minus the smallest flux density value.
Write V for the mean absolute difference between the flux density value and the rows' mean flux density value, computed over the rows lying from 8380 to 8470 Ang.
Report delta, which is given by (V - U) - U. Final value -11.5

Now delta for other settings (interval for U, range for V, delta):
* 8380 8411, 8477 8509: -18.1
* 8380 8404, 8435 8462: -18.5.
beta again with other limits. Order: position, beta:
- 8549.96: 71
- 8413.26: 69.4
